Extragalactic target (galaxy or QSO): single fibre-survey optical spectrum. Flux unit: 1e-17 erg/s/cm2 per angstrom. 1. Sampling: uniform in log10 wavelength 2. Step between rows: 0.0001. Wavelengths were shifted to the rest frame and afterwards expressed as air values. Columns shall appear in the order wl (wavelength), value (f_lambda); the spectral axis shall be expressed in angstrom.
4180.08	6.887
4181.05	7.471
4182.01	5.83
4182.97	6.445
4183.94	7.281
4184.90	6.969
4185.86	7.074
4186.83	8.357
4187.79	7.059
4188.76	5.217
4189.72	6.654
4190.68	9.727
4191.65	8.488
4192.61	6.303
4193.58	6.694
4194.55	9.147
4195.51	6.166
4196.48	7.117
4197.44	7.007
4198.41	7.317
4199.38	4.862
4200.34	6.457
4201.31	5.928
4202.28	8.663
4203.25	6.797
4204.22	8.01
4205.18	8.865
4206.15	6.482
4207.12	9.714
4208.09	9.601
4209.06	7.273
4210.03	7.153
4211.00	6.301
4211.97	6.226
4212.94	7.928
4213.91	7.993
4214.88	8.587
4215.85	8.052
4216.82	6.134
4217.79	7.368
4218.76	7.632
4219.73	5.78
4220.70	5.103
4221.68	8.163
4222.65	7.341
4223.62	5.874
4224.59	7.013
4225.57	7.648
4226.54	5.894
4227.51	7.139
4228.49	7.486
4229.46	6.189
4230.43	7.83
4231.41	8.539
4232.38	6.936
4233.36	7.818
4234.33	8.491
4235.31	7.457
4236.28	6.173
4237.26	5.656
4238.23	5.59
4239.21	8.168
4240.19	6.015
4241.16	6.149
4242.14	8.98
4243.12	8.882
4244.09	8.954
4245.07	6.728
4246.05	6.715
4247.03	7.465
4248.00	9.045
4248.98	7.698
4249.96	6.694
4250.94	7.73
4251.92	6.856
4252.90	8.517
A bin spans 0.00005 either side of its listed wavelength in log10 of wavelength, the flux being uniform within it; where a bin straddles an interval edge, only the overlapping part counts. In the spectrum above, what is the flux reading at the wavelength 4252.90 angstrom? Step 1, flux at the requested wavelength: 8.517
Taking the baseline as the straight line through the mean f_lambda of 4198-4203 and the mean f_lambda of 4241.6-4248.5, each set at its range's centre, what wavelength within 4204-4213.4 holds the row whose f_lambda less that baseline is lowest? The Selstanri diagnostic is 4211.97 angstrom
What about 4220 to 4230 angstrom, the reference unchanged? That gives 4220.70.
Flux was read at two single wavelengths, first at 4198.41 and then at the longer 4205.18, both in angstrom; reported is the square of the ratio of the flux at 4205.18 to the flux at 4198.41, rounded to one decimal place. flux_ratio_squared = 1.5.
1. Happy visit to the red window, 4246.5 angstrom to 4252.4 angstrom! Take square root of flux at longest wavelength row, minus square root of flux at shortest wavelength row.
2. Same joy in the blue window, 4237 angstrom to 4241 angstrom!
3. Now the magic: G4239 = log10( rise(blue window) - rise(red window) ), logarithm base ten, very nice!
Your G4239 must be -0.73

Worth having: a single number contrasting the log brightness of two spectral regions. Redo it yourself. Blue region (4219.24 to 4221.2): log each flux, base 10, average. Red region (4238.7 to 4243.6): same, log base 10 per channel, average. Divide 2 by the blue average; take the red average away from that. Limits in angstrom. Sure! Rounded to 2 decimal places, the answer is 1.85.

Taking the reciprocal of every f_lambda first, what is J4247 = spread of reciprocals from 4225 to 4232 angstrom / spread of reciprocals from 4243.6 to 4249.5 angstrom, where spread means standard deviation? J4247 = 1.1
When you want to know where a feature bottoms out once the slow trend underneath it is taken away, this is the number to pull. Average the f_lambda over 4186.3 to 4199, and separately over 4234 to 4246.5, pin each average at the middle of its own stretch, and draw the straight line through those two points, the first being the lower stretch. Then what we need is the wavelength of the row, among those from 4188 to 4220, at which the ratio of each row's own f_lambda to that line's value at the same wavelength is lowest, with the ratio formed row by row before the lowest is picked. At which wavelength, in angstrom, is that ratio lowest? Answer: 4199.38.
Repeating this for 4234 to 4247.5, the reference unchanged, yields 4238.23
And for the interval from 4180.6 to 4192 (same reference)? 4188.76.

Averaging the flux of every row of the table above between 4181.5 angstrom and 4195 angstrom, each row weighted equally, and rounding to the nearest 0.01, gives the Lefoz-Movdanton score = 7.23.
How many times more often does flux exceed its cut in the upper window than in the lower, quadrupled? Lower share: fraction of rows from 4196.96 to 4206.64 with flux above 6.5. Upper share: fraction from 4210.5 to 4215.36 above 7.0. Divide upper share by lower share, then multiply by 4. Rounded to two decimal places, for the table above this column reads 4.00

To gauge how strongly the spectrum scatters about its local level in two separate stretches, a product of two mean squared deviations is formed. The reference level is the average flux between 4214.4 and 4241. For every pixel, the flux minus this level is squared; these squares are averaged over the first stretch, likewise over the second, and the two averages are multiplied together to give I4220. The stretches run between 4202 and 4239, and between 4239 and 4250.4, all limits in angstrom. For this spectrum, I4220 2.1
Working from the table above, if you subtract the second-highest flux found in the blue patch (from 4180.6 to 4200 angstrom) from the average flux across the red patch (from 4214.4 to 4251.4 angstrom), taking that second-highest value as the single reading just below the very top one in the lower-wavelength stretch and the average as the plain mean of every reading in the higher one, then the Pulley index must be -1.9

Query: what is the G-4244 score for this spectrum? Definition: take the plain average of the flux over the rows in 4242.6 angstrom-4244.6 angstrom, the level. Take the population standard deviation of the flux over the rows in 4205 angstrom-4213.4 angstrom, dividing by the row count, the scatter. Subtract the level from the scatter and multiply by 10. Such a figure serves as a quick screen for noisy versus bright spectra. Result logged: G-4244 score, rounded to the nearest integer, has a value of -76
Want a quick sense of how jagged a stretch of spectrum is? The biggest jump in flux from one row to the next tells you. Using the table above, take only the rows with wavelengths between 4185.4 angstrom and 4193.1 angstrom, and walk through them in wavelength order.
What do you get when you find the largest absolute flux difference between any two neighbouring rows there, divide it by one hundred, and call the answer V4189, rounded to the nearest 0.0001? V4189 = 0.0307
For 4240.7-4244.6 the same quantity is 0.0283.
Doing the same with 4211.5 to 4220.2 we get 0.0192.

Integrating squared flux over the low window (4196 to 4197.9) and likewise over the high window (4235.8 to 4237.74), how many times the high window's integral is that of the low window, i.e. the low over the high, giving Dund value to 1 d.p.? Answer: 1.4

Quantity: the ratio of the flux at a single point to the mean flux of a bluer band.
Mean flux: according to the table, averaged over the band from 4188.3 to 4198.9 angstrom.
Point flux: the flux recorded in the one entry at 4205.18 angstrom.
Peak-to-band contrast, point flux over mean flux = 1.22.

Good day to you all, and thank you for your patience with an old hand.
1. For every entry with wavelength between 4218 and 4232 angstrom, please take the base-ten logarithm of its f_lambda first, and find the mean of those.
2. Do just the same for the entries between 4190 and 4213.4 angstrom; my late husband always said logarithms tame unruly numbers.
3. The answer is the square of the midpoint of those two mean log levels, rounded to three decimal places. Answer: 0.725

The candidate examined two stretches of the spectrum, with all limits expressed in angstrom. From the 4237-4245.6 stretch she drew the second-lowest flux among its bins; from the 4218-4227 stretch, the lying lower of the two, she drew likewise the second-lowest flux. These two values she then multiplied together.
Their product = 32.7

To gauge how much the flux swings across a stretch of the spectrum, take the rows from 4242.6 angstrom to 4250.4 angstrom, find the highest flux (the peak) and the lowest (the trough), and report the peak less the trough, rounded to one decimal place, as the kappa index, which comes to 2.4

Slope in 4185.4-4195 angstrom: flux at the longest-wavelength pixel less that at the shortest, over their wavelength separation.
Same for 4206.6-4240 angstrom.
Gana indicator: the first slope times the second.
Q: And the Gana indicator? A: -0.011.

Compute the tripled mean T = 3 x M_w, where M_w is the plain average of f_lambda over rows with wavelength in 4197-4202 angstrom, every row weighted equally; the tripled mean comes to 19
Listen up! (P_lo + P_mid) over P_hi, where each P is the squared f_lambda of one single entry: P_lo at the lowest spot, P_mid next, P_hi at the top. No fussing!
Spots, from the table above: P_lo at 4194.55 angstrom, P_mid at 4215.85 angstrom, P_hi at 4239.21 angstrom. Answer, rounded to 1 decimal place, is 2.2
